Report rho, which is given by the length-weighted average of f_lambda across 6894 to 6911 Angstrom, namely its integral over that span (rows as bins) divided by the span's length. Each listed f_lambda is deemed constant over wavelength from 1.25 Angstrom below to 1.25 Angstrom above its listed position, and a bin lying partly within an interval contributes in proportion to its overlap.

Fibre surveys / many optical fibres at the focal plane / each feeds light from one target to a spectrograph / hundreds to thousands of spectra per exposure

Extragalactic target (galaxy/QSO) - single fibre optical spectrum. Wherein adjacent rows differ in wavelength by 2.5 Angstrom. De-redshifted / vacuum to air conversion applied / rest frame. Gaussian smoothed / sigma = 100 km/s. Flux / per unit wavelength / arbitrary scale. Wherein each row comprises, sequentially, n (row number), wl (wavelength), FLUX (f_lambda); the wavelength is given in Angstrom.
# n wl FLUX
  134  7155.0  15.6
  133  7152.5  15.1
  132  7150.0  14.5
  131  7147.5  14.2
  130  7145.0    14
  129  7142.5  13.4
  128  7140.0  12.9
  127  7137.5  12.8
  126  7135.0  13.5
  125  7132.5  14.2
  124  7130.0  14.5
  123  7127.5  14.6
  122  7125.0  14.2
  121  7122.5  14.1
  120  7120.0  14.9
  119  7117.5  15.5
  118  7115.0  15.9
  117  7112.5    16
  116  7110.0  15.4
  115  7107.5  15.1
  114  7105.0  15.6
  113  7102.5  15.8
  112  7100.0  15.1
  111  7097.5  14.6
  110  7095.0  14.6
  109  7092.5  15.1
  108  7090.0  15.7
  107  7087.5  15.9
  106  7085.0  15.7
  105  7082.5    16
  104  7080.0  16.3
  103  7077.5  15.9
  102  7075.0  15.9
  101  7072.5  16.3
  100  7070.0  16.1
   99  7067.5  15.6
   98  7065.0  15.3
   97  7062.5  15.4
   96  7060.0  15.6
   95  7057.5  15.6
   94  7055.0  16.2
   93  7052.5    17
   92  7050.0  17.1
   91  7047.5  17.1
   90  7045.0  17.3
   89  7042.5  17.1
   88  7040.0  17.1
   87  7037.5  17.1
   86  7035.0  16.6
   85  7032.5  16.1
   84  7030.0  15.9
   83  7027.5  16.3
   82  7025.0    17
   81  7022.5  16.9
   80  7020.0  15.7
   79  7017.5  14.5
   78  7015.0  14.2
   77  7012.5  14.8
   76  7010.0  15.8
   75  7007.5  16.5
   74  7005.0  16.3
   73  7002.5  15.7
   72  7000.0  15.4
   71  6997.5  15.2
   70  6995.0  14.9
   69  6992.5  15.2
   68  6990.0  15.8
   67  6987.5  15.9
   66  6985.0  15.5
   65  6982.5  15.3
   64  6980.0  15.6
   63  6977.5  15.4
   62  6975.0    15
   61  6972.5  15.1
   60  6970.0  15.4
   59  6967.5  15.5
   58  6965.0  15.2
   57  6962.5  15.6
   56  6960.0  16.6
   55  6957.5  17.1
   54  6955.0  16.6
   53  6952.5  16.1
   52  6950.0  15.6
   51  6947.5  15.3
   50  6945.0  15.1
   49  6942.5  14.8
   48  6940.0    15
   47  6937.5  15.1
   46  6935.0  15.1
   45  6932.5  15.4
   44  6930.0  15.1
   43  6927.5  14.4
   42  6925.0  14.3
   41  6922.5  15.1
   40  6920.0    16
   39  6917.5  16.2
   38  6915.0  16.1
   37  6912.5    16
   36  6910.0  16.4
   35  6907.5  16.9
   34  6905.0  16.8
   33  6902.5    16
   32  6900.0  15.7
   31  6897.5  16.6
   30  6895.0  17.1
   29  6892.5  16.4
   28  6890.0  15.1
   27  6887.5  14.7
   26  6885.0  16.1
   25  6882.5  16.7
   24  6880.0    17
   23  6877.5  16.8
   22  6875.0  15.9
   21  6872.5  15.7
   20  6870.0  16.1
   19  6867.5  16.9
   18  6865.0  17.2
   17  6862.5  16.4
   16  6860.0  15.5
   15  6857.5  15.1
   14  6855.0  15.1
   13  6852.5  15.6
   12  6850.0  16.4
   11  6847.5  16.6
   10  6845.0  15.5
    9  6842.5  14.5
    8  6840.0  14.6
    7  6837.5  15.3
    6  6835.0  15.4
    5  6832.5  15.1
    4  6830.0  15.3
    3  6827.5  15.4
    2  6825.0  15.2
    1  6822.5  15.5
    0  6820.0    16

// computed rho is 16.5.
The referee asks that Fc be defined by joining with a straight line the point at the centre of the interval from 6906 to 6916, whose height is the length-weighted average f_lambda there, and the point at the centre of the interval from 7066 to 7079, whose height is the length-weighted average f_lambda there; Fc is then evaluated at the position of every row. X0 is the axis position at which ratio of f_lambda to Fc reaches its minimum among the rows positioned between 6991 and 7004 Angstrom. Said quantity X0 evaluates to 6995.0 Angstrom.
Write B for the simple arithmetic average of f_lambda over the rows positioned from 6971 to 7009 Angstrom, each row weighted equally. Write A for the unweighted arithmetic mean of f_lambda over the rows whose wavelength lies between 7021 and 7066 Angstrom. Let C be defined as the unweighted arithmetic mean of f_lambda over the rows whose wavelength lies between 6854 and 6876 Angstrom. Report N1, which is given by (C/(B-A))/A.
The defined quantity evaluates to -1.0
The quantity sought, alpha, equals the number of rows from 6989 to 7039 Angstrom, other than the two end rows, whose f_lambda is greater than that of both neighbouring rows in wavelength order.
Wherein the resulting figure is 2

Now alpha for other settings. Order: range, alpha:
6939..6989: 3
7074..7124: 4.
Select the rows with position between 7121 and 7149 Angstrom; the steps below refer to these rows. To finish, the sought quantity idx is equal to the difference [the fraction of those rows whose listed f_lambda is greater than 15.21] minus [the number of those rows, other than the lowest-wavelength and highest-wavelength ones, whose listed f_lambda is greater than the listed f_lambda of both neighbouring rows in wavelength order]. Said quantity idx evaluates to -1.00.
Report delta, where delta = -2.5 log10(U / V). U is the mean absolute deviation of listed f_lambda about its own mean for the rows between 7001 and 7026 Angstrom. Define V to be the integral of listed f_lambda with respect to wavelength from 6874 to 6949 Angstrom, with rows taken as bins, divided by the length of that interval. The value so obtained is 3.3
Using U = 0.76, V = 15.8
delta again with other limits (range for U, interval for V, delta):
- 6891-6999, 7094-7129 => 3.5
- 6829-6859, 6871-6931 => 3.9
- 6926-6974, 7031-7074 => 3.8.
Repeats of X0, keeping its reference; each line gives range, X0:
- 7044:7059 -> 7057.5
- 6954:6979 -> 6975.0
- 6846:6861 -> 6855.0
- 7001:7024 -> 7015.0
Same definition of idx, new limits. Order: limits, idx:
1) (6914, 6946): -1.69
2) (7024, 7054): 0.00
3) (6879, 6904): -0.20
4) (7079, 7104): -0.40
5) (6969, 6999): -1.42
